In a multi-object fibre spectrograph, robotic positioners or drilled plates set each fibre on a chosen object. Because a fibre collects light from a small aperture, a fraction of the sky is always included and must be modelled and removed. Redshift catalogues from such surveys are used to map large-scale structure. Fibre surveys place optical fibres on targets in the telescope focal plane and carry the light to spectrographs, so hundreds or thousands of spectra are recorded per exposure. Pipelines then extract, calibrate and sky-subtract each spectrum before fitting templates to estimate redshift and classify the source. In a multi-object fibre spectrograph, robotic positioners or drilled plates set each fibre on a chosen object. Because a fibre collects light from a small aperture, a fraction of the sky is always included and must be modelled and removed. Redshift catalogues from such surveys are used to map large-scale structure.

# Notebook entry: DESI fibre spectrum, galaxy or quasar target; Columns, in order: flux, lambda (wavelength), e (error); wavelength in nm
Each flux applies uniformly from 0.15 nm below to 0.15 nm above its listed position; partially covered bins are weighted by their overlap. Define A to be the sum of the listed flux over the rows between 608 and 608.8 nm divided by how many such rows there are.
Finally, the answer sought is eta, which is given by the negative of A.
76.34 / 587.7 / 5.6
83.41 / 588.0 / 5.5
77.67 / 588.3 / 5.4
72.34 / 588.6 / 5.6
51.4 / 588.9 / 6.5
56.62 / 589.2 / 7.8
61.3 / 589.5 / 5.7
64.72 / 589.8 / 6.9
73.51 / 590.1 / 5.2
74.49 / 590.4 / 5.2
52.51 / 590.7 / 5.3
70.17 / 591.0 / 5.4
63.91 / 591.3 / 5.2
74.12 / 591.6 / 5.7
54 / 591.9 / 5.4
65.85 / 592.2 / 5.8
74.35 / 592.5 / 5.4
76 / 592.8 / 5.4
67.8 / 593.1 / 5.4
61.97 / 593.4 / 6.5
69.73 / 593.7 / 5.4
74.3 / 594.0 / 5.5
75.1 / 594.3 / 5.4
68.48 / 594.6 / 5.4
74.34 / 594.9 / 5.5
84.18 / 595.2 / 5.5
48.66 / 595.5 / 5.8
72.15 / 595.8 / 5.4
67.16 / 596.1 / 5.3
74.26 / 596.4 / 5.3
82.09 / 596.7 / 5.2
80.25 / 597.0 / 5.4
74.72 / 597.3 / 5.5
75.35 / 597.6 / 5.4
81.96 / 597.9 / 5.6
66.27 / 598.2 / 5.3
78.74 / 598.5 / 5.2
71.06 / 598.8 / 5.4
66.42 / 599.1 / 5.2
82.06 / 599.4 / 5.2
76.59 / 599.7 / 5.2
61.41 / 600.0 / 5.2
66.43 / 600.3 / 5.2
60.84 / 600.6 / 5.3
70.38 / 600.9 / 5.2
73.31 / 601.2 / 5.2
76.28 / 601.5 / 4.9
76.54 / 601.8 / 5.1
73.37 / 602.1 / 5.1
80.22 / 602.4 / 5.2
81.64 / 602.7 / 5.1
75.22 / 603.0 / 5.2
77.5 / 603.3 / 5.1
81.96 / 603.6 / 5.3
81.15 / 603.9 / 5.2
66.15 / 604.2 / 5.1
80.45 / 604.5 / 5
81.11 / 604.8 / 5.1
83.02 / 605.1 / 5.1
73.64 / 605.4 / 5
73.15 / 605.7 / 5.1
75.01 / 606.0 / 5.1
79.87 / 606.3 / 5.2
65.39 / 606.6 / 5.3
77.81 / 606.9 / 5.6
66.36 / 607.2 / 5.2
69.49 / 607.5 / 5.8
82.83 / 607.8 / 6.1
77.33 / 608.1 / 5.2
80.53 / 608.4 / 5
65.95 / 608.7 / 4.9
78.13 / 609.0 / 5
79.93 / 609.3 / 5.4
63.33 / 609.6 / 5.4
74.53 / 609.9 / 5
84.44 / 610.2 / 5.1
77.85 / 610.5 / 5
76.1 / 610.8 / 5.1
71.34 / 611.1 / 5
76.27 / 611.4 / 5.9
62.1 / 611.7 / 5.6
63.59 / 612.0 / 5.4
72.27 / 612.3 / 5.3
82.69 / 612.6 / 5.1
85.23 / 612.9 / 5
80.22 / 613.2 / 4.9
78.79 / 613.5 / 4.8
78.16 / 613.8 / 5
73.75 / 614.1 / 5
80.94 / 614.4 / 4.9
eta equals -75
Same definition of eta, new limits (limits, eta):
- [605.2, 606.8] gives -73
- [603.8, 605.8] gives -77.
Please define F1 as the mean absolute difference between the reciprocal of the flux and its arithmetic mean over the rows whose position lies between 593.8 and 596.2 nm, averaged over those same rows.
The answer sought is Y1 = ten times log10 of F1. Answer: -27.9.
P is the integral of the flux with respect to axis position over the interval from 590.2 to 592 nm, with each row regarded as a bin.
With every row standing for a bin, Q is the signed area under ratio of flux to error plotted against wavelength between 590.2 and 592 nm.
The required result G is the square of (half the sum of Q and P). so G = 4879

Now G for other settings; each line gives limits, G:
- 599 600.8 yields 5488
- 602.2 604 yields 7268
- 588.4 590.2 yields 4415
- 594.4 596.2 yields 5456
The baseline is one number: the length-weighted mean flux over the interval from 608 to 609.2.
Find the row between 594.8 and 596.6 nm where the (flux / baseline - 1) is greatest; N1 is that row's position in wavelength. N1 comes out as 595.2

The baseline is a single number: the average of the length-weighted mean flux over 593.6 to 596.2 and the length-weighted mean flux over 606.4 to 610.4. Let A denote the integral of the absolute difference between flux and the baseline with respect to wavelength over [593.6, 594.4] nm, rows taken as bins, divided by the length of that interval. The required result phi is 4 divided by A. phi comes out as 1.7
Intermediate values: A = 2.4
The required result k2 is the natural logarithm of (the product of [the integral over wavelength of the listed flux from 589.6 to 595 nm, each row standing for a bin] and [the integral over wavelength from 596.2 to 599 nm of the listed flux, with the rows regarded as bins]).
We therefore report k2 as 11.3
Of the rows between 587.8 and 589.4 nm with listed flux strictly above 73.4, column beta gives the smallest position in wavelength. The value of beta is 588.0 nm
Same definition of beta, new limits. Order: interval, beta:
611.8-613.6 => 612.6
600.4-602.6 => 601.5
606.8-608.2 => 606.9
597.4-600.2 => 597.6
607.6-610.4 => 607.8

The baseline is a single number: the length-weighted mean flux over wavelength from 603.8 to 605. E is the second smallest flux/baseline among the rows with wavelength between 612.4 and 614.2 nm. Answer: 1.01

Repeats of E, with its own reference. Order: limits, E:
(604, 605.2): 1.04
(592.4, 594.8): 0.88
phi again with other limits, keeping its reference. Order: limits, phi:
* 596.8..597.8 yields 0.8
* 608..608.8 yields 0.6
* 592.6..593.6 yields 0.7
